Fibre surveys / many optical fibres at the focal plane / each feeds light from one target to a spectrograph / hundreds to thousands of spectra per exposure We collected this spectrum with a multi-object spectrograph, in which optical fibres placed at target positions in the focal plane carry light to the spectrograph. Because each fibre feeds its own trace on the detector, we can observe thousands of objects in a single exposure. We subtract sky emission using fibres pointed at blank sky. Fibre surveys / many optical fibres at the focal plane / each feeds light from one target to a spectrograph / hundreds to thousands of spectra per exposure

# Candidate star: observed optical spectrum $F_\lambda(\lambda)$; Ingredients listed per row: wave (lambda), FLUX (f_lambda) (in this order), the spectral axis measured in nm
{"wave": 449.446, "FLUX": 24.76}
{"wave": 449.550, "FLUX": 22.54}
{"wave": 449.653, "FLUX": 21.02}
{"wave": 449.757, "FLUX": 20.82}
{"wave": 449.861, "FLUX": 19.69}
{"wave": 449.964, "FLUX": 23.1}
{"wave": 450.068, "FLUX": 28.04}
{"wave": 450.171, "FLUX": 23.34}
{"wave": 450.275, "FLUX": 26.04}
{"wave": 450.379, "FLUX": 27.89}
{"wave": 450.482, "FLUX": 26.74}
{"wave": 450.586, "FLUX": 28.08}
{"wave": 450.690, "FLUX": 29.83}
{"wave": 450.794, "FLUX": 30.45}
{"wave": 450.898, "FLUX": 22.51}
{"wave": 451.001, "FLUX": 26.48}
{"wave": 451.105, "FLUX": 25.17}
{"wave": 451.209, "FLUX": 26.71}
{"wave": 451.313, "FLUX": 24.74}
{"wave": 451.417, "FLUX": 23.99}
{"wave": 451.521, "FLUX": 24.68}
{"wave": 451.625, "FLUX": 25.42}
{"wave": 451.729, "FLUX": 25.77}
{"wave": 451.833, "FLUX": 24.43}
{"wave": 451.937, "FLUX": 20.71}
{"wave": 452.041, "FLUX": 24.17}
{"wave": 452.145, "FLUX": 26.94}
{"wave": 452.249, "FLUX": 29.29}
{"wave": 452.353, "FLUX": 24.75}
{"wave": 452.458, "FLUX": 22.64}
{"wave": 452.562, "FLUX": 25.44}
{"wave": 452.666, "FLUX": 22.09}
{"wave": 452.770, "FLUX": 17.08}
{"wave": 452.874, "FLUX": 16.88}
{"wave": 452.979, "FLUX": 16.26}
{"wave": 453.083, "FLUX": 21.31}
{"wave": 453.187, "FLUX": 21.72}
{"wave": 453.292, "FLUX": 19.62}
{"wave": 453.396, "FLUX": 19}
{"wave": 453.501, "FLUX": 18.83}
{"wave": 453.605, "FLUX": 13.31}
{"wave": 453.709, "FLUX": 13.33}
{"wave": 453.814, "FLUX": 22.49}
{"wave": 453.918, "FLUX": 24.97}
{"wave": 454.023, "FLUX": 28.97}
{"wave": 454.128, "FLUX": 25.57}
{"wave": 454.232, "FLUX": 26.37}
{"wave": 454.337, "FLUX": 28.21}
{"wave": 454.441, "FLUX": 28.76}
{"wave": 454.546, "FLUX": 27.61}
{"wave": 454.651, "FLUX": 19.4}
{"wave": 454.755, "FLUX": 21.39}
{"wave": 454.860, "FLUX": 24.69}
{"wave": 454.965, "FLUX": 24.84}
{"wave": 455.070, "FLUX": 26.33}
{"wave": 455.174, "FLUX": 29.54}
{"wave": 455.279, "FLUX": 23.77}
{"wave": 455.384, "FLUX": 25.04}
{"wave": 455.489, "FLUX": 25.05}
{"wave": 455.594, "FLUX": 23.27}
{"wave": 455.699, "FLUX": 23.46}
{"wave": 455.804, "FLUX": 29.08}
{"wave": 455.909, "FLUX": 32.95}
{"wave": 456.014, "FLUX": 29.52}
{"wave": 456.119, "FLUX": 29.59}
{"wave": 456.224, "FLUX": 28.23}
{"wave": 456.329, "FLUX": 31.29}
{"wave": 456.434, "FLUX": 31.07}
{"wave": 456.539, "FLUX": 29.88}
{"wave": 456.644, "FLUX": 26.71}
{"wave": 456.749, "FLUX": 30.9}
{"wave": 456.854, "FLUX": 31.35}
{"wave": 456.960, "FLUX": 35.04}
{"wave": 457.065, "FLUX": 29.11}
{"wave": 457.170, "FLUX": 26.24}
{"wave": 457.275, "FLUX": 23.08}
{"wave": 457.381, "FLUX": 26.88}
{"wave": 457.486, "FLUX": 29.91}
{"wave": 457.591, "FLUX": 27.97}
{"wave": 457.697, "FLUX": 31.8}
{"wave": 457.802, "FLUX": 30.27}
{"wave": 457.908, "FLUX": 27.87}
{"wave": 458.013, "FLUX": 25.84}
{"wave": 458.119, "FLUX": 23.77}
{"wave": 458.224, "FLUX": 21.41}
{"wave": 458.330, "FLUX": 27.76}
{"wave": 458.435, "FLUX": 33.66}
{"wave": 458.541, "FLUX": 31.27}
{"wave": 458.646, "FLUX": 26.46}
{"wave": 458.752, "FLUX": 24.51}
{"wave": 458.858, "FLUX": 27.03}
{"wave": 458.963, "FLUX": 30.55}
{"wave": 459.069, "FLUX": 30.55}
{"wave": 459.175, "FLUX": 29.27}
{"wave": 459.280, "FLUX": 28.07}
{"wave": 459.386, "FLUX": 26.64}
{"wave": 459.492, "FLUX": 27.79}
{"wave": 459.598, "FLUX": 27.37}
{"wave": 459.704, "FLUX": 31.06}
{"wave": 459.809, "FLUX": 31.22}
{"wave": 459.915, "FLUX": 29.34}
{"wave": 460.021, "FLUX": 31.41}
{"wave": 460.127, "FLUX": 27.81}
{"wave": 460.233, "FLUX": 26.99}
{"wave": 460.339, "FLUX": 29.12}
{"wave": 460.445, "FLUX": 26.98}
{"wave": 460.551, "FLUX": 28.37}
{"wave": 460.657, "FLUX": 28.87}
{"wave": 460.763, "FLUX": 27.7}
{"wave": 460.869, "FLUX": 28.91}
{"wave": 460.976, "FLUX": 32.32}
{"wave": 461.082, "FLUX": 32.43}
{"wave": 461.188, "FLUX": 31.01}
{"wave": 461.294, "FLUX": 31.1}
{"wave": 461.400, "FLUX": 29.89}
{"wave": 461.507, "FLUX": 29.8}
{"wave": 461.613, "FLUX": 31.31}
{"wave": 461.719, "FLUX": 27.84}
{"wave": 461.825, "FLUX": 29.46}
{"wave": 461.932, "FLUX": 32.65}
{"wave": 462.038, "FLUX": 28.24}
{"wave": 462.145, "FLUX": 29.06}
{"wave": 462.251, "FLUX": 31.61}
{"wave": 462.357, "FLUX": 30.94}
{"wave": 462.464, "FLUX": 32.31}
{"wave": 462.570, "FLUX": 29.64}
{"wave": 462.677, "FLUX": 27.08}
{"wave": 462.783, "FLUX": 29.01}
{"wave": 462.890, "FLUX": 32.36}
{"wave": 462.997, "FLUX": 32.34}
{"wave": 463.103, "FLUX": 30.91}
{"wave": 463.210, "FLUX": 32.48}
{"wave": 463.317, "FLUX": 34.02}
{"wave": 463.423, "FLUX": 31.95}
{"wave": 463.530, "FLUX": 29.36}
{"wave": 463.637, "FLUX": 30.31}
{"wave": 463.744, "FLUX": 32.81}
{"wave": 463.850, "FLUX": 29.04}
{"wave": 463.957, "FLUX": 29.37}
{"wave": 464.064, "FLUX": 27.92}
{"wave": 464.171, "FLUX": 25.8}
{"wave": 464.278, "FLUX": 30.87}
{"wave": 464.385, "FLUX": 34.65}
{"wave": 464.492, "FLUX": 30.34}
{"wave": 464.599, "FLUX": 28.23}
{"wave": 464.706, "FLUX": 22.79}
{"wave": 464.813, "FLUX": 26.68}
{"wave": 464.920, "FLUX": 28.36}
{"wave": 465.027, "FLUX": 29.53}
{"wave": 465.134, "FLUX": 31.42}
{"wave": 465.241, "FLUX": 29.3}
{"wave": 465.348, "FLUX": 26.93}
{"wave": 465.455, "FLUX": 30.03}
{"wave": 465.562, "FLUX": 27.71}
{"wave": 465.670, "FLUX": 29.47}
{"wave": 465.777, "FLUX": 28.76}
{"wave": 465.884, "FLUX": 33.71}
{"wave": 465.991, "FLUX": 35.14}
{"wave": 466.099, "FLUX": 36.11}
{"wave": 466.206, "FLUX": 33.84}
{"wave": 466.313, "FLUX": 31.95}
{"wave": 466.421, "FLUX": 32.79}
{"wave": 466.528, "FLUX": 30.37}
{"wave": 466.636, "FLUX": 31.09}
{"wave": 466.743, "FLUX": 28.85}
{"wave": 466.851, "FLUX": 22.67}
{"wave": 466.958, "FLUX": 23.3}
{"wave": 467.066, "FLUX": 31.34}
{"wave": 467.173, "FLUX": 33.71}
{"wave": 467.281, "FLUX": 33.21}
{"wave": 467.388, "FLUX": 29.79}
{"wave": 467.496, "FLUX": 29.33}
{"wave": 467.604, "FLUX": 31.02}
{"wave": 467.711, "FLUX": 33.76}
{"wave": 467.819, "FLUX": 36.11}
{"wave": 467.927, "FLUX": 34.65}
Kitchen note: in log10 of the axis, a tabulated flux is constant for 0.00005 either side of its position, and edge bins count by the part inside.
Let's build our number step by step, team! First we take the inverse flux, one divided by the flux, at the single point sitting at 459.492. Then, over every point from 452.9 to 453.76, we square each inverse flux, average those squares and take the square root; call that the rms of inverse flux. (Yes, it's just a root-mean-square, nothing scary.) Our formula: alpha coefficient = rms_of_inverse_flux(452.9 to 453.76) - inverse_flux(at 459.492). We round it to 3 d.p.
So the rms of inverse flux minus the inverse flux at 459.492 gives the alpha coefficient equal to 0.023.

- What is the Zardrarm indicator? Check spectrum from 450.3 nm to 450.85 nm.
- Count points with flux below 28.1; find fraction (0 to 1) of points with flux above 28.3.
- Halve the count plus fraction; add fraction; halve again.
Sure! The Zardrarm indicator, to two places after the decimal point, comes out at 1.05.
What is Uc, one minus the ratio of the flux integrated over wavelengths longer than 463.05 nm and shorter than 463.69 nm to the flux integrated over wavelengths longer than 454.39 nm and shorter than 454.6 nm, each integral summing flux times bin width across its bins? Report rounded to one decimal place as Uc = -2.4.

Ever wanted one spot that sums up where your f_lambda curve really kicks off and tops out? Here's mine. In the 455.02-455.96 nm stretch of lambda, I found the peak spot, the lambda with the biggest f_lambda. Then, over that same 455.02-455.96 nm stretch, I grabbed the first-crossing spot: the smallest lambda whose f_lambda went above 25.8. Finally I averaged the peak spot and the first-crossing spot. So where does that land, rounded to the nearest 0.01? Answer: 455.49 nm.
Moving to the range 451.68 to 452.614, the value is 452.20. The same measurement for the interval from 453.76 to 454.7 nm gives 454.02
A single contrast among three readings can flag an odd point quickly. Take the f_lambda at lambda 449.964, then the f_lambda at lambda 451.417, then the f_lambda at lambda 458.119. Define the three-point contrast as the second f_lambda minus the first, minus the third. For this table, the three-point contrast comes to -23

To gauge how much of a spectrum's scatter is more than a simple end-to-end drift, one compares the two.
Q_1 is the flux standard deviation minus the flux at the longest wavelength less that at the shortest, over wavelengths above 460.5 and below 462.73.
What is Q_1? 3.0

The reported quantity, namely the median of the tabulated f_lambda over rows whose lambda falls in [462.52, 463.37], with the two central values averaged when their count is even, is 32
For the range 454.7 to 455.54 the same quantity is 25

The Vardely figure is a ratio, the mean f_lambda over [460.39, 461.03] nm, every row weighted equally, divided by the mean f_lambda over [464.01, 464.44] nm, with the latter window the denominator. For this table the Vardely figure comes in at 0.97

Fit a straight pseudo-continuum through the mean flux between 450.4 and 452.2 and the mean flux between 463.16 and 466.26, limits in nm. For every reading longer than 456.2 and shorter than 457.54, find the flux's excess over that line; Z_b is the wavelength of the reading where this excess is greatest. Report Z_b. 456.960 nm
